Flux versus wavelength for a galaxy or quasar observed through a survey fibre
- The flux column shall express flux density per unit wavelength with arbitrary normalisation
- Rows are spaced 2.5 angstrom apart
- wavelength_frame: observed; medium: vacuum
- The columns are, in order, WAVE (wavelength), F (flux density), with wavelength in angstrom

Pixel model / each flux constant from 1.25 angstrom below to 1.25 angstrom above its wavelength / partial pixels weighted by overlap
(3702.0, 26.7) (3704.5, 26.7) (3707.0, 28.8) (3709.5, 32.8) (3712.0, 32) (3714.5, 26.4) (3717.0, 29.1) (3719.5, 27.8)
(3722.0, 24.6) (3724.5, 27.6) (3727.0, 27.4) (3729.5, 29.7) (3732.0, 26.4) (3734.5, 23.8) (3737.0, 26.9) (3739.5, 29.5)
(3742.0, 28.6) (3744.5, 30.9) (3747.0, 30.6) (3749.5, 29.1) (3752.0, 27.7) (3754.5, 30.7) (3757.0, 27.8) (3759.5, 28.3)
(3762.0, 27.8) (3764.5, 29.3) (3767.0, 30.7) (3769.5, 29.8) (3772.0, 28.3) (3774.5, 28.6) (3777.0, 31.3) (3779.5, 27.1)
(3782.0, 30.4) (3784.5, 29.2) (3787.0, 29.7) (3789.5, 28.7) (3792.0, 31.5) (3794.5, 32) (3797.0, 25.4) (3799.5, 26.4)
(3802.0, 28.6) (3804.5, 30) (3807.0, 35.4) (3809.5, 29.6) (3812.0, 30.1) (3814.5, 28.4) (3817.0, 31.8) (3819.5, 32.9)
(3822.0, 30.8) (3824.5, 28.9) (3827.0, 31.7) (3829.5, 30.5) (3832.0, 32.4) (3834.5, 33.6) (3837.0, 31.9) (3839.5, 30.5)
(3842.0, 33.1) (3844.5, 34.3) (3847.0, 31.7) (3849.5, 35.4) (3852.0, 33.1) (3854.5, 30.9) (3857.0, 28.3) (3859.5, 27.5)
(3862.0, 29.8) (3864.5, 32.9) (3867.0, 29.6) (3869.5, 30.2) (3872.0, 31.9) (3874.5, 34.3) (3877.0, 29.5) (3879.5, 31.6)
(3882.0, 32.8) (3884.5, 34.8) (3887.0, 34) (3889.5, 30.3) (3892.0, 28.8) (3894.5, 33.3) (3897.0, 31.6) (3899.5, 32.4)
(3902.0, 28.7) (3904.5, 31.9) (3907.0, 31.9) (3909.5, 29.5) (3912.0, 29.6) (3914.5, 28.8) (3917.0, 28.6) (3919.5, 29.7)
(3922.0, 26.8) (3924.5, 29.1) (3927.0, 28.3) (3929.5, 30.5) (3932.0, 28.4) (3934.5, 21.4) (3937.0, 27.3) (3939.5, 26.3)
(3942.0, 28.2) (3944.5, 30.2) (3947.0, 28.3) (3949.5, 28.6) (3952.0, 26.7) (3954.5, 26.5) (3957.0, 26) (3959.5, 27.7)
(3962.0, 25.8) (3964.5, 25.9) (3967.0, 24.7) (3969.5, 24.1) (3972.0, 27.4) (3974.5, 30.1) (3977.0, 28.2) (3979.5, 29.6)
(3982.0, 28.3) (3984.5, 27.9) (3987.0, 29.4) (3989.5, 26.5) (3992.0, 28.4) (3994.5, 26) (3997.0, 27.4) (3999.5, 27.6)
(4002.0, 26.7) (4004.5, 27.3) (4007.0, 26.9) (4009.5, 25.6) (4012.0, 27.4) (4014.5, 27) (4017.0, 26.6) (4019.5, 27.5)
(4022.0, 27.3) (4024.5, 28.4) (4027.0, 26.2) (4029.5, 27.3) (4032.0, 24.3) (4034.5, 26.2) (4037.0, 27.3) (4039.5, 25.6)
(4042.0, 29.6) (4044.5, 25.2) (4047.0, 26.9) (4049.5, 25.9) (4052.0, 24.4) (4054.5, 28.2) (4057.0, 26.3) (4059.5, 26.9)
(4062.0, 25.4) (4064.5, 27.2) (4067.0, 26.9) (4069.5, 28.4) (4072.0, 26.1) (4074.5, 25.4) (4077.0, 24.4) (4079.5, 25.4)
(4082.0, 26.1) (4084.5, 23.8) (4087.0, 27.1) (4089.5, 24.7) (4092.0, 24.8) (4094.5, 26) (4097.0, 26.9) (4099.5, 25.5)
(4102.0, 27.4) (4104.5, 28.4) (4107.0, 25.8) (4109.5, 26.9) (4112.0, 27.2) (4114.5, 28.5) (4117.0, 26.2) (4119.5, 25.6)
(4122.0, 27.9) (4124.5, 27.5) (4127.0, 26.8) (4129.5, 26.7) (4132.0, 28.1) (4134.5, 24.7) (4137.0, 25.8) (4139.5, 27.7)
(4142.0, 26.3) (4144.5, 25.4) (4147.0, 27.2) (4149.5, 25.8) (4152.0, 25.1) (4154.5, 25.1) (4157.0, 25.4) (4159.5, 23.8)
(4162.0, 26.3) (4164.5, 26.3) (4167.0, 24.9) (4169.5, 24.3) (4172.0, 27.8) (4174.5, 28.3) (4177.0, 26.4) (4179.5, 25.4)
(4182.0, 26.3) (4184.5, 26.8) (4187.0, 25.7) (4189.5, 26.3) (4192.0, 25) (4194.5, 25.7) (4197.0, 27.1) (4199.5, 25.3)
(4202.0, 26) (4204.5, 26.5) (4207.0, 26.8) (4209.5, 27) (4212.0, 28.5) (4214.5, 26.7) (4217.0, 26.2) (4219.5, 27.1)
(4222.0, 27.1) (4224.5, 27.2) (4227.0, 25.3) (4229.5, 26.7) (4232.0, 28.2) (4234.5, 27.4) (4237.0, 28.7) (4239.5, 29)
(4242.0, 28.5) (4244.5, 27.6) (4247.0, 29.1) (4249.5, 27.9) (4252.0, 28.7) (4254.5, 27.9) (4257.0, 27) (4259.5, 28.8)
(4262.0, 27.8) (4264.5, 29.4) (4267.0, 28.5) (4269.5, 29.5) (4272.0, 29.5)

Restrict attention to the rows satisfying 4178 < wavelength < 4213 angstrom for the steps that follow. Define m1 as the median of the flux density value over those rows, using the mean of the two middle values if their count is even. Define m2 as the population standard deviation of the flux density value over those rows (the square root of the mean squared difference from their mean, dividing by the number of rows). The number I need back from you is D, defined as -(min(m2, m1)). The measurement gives -0.9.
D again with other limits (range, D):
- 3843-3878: -2.3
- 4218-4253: -1.0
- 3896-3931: -1.6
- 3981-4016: -1.0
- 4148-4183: -1.2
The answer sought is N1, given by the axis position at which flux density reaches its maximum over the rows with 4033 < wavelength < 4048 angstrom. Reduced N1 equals 4042.0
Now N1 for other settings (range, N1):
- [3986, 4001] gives 3987.0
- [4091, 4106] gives 4104.5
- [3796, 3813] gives 3807.0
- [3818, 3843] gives 3834.5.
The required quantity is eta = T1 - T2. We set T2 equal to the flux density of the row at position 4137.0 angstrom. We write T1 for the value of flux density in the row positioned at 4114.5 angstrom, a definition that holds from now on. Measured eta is 3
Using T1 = 28.5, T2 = 25.8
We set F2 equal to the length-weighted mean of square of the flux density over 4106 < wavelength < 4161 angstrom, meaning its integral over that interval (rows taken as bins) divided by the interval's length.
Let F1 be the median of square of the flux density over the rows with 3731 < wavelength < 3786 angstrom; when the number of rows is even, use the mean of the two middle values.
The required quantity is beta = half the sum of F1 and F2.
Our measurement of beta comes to 764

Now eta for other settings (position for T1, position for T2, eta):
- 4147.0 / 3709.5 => -6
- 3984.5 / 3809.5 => -2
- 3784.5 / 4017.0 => 3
